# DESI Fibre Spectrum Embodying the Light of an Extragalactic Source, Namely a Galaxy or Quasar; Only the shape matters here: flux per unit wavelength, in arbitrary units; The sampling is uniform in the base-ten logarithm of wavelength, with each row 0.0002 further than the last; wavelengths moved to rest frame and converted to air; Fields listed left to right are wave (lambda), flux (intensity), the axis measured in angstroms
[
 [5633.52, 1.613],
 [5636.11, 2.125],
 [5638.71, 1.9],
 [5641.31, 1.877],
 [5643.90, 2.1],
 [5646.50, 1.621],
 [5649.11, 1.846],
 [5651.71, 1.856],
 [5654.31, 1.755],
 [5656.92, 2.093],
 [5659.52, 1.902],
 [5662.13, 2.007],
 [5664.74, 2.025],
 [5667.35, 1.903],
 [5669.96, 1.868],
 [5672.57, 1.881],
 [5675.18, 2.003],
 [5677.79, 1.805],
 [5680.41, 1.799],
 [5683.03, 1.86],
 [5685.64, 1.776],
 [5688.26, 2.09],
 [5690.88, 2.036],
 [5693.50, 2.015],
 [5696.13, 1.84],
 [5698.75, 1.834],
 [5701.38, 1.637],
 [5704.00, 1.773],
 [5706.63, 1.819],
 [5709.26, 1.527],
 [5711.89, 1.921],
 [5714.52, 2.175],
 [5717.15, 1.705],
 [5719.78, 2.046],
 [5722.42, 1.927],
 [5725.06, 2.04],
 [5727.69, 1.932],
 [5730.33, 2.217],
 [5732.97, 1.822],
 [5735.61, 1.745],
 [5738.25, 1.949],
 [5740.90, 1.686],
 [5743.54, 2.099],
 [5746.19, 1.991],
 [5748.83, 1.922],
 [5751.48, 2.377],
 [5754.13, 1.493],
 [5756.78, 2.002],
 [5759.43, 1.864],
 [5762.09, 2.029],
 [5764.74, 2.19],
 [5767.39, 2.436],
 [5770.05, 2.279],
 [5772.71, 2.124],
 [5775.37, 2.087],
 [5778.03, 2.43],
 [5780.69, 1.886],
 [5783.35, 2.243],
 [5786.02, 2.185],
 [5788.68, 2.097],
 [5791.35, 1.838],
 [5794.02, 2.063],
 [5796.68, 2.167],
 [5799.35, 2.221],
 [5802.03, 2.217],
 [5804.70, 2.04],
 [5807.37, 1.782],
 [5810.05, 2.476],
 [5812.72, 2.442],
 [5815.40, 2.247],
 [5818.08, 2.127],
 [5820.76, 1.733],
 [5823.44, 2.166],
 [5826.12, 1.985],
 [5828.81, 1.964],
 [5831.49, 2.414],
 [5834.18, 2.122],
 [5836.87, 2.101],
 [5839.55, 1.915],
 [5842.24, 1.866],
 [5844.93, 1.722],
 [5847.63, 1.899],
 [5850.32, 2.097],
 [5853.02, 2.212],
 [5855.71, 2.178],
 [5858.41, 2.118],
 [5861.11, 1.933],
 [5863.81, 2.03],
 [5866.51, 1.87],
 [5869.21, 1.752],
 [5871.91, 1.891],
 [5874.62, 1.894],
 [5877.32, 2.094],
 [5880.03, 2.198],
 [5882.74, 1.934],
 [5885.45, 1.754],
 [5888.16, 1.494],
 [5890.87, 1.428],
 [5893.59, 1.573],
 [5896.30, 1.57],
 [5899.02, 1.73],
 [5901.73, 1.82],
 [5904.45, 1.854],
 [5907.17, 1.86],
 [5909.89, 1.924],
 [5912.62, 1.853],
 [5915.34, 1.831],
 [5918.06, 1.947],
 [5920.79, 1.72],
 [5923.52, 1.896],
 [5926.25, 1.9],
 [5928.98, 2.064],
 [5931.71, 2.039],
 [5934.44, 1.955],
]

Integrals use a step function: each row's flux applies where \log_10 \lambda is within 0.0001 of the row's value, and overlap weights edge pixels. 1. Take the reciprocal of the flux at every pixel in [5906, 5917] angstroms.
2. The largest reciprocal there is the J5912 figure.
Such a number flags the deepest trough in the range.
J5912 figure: 0.55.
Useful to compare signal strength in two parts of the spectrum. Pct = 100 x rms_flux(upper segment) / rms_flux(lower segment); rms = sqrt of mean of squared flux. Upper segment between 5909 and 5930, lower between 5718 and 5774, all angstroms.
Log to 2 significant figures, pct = 94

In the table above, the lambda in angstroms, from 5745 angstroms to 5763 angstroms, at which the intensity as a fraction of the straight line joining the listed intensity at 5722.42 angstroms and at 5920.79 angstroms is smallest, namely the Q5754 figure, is 5754.13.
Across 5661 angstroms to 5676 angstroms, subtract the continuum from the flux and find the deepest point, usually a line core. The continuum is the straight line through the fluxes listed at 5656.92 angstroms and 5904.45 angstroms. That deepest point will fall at 5669.96 angstroms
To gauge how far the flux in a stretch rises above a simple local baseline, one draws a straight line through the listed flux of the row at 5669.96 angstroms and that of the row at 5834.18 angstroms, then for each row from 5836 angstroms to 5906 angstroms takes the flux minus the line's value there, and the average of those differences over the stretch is -0.30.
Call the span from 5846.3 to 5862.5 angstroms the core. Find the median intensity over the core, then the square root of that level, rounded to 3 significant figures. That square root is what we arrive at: 1.45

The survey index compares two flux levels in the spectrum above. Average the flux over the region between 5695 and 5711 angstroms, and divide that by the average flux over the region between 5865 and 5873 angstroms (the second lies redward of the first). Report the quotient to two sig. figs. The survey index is 0.95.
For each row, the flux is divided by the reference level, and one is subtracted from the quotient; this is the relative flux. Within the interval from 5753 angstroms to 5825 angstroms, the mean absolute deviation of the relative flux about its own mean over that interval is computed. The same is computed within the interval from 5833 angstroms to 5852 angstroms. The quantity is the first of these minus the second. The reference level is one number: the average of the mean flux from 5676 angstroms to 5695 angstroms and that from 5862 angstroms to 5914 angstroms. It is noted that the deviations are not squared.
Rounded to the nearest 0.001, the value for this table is 0.026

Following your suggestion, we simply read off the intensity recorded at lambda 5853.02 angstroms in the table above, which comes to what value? 2.212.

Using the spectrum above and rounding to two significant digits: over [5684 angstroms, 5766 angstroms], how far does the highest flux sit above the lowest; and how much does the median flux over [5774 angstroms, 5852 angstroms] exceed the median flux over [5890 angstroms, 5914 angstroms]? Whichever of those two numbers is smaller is 0.28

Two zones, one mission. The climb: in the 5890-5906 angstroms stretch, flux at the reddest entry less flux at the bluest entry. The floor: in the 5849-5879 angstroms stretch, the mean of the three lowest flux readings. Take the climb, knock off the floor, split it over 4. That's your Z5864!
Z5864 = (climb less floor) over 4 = -0.35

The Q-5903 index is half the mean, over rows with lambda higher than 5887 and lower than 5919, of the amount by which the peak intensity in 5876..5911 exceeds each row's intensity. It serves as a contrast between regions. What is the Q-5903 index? 0.23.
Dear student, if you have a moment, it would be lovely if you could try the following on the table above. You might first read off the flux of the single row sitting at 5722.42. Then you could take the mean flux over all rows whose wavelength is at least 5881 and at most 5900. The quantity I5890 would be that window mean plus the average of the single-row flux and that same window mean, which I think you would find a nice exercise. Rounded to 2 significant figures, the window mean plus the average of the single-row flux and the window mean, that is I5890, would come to 3.4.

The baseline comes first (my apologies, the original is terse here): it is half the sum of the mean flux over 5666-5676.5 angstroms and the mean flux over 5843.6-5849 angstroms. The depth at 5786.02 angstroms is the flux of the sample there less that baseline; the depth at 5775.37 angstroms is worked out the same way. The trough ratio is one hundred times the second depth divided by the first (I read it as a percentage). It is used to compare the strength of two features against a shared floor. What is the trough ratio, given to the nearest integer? 70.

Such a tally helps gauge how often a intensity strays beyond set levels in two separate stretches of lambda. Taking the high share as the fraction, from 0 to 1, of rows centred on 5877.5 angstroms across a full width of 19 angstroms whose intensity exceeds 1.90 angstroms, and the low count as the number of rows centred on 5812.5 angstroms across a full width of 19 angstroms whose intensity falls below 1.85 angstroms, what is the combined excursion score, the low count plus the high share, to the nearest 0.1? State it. 2.4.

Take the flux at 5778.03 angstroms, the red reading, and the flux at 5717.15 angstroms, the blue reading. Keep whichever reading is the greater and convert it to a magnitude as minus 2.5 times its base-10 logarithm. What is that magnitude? -0.96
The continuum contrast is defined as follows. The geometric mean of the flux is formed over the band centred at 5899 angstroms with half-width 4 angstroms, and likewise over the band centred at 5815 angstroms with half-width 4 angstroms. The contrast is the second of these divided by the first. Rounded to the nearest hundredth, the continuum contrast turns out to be 1.33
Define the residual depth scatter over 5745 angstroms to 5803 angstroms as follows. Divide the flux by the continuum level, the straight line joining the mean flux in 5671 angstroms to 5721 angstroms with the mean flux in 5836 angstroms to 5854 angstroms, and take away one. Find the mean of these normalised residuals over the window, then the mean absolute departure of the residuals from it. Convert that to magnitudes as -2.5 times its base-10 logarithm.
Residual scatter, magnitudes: 2.70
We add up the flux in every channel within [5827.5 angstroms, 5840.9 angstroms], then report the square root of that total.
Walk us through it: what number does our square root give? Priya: 3.24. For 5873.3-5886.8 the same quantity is 3.14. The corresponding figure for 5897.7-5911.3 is 3.03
